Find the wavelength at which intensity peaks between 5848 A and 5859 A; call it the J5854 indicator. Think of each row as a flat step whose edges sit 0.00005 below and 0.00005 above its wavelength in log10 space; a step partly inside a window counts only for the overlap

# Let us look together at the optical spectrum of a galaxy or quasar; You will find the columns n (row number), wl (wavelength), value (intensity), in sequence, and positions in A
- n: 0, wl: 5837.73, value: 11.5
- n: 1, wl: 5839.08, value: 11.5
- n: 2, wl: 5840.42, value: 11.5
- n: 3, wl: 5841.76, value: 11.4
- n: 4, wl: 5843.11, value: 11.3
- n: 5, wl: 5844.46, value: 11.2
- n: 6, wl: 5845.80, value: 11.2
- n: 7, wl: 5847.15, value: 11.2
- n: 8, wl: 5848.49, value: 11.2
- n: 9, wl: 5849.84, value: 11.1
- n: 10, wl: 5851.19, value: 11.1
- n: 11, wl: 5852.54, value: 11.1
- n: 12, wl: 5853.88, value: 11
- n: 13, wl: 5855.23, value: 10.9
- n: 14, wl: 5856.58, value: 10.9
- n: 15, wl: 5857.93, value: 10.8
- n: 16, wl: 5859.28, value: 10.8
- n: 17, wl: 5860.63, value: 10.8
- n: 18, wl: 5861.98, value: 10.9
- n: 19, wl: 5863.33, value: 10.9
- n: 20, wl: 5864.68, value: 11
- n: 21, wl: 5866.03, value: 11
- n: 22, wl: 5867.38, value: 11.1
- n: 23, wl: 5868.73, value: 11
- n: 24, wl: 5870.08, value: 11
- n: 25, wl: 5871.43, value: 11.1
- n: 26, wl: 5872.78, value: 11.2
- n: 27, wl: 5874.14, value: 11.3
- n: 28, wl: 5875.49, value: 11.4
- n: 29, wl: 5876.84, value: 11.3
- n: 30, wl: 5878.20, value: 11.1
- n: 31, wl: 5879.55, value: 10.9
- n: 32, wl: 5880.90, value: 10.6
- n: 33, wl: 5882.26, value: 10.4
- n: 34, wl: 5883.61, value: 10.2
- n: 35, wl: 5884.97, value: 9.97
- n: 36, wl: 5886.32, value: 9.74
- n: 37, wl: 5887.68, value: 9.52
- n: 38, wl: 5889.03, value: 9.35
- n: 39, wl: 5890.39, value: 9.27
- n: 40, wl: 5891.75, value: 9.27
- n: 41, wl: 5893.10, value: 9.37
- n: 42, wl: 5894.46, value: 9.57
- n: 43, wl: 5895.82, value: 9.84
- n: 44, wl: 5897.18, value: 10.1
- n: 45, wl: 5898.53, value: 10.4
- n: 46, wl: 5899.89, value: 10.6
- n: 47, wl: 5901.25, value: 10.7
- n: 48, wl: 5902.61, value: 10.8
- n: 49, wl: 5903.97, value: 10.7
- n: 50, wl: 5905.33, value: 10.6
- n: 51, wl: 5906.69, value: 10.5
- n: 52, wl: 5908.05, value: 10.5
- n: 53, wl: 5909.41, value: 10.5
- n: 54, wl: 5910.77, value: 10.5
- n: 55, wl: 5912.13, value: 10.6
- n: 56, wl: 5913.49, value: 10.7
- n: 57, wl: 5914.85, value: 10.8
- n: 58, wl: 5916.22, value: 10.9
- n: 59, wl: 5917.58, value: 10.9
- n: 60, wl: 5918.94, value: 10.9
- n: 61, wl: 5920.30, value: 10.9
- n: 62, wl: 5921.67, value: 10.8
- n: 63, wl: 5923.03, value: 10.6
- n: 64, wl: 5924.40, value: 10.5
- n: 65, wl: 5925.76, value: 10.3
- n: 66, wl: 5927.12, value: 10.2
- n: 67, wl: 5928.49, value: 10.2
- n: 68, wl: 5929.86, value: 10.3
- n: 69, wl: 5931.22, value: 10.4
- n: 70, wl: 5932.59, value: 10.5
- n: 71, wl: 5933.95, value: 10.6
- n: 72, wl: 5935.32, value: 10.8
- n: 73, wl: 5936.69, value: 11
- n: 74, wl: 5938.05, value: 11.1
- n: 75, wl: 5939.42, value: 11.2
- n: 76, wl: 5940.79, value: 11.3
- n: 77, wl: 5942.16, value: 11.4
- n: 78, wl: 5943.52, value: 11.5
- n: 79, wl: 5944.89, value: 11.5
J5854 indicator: 5848.49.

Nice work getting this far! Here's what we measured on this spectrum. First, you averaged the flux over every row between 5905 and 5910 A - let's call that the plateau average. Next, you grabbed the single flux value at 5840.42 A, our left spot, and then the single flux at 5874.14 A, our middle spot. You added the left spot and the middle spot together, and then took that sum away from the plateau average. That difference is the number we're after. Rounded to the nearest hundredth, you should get -12.28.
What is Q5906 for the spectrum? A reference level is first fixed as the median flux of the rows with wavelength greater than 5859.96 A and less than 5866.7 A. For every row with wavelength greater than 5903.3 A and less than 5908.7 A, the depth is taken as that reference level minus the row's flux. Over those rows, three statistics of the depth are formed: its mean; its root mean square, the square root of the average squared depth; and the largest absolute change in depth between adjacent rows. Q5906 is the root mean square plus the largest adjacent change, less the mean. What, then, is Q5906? 0.11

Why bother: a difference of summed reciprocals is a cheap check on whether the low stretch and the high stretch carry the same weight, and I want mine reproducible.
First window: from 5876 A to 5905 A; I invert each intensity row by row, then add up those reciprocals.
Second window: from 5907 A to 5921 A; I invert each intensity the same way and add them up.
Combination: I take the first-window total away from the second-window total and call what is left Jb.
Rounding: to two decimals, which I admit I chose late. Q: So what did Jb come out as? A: -1.14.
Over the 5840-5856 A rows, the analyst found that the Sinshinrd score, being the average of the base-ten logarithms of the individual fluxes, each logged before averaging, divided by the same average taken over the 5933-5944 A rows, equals 1.00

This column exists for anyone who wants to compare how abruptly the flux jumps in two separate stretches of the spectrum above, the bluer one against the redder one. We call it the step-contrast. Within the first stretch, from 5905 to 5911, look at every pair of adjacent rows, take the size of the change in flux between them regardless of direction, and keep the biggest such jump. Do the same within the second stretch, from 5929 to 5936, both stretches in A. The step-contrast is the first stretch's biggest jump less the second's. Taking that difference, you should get -0.10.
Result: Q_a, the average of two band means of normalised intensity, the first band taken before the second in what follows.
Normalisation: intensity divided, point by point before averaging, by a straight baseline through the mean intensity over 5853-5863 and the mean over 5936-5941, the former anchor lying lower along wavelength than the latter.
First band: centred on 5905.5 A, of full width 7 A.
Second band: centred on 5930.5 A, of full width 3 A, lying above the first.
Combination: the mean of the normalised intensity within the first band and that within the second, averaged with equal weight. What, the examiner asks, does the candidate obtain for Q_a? 0.95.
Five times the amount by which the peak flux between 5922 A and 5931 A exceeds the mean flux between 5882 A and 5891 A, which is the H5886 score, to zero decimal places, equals 4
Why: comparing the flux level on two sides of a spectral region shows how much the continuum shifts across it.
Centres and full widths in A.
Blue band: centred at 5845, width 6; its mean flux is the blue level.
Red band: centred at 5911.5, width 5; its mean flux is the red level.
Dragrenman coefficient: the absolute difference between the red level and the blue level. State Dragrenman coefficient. 0.7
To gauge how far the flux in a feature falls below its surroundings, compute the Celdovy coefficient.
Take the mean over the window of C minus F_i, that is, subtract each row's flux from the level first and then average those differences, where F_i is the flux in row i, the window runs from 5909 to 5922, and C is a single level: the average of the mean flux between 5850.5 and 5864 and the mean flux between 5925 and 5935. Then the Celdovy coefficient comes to -0.1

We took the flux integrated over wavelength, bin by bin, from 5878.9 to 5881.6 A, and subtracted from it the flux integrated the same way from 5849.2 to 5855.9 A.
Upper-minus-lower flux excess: -45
